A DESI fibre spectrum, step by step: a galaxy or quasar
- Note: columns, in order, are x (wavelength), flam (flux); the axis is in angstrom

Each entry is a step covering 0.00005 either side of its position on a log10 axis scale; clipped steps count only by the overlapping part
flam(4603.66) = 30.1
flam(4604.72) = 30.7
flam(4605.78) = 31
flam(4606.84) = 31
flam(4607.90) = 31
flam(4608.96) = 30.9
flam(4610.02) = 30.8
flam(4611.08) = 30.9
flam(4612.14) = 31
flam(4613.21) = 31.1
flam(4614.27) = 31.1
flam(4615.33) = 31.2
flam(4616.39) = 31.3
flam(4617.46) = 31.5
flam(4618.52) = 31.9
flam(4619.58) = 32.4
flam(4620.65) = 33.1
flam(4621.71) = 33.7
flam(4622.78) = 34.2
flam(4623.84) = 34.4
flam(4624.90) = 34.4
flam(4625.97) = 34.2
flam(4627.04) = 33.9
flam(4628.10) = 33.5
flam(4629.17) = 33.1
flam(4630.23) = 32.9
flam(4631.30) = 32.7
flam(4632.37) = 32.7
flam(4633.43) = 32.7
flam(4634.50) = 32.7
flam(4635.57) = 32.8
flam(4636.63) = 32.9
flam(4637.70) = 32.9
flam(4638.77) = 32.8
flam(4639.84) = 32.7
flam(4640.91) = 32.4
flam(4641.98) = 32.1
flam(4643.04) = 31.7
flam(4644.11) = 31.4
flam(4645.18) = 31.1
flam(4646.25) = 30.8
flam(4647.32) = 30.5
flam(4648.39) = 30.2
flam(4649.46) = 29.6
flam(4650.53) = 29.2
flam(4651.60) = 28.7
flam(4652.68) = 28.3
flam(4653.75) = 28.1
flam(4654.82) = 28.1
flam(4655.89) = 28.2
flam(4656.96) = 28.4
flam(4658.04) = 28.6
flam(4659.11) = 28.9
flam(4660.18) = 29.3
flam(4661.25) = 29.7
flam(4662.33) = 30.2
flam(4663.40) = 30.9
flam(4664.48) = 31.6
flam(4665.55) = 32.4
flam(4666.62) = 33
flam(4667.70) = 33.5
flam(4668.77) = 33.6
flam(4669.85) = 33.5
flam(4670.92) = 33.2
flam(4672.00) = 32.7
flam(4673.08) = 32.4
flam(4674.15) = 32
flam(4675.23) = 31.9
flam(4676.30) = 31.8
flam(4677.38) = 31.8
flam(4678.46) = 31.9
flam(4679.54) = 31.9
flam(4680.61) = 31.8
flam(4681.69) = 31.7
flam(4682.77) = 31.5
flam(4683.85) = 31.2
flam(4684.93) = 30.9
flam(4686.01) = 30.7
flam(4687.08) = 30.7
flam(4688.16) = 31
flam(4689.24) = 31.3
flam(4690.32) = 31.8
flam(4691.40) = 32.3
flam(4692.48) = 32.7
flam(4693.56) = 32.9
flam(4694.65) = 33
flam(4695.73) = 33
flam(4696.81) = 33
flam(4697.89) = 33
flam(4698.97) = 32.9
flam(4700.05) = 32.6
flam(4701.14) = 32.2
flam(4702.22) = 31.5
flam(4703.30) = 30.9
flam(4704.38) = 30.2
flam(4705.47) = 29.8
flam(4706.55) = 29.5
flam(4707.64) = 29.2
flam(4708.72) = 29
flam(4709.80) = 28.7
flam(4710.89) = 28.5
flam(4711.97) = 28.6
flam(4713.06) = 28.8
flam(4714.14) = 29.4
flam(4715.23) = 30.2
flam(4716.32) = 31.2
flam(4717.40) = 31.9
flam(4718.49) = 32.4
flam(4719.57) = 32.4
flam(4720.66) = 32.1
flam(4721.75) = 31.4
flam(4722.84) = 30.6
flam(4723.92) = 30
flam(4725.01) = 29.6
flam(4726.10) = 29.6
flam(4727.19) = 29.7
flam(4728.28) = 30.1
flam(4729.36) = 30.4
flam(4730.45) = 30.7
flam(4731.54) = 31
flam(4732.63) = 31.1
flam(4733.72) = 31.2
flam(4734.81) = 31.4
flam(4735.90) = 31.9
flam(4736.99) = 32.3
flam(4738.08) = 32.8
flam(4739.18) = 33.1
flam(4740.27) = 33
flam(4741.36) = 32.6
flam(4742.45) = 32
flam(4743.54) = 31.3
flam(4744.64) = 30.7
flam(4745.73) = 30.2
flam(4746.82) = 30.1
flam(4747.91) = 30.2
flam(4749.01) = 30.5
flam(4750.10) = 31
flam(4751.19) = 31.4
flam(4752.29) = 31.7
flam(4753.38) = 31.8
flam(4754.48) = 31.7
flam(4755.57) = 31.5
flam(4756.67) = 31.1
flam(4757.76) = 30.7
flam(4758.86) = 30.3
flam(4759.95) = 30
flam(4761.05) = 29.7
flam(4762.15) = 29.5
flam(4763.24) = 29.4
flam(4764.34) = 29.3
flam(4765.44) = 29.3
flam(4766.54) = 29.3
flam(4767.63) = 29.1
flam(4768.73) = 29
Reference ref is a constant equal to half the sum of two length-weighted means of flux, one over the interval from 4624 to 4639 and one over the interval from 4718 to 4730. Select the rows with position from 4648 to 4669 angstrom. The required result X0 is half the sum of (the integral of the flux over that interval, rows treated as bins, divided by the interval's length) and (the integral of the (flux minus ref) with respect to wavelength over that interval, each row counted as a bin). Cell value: -6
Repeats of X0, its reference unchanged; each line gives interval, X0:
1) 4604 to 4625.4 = 15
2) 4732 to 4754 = 11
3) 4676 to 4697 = 14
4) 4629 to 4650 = 16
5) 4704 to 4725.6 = -4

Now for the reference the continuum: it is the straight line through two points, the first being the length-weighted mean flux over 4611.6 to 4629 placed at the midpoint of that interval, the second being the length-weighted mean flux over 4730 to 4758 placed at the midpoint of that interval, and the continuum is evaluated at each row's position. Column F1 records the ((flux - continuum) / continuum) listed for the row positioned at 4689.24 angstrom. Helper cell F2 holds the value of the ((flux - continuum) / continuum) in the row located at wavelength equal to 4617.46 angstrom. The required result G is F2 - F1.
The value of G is -0.02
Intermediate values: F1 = -0.02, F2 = -0.037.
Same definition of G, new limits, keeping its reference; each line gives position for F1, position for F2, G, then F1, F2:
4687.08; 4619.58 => 0.03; -0.04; -0.009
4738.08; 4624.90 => 0.01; 0.04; 0.054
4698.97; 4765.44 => -0.09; 0.03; -0.061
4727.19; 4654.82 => -0.07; -0.06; -0.131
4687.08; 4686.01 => 0.00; -0.04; -0.041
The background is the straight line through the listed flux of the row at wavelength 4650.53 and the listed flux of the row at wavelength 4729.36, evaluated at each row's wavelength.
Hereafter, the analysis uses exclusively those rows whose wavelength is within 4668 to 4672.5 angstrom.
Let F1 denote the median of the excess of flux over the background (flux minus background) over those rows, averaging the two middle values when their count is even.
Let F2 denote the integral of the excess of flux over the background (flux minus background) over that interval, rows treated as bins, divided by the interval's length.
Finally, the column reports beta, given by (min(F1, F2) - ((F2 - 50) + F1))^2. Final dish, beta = 2130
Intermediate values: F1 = 3.8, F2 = 3.8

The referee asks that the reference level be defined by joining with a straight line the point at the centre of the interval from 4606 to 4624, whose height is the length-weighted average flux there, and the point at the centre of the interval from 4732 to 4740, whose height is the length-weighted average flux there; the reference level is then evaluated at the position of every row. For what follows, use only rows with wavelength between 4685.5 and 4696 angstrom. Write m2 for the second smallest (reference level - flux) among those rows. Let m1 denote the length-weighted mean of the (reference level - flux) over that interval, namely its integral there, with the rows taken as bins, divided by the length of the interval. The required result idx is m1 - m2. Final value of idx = 1.1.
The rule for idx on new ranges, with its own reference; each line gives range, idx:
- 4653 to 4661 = 0.3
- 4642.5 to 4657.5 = 1.8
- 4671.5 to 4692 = 0.8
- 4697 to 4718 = 2.4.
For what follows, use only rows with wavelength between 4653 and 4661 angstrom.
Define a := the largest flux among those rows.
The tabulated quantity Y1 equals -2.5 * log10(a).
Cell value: -3.67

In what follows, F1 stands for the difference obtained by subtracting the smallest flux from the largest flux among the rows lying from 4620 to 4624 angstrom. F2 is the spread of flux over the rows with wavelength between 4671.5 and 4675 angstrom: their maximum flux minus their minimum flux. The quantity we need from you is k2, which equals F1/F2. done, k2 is 1.9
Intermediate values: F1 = 1.3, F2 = 0.70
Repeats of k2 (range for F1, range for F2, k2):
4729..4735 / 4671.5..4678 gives 1.1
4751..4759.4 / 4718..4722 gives 1.5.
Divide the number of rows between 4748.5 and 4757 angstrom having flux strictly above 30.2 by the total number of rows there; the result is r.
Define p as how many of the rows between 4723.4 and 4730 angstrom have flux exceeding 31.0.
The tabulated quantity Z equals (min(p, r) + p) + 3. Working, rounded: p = 0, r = 1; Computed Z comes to 3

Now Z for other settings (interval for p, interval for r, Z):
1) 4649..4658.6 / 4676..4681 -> 3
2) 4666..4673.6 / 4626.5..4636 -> 11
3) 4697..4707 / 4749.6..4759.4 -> 9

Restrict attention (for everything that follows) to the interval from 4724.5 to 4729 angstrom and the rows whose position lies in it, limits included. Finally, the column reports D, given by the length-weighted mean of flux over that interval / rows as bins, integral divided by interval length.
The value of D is 29.8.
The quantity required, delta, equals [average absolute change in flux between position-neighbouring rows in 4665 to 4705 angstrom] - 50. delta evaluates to -49.7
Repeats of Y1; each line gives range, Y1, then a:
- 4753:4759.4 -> -3.76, 31.8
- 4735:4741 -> -3.80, 33.1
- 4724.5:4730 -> -3.71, 30.4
